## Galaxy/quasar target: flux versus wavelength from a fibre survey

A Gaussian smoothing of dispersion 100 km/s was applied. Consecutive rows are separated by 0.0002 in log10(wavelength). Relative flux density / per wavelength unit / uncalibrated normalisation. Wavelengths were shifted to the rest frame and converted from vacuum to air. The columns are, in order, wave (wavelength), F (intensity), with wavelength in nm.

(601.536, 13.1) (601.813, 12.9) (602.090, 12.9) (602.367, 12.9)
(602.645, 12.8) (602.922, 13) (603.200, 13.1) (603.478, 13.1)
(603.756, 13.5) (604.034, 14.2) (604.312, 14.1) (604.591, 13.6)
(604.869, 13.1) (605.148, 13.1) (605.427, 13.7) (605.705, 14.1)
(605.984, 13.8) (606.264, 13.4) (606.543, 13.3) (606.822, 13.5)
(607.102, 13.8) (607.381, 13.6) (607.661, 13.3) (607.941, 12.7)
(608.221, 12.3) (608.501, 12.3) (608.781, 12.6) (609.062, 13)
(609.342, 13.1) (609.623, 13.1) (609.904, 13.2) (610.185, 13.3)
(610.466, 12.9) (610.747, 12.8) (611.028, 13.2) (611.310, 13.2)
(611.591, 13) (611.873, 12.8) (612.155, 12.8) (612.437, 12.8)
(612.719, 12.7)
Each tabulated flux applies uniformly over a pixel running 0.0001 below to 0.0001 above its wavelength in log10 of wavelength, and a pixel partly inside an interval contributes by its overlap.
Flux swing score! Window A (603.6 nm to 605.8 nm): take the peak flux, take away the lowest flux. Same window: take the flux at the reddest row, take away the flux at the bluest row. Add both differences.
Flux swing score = 1.7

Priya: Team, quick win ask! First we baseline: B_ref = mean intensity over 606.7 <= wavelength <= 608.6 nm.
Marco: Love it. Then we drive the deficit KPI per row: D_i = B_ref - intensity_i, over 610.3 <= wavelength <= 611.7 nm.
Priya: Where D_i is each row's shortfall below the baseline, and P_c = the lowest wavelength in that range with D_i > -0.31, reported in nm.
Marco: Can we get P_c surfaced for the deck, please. 610.466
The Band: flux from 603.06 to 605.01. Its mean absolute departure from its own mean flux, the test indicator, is 0.38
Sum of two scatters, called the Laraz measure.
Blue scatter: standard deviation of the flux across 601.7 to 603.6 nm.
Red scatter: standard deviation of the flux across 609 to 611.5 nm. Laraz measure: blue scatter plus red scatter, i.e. 0.3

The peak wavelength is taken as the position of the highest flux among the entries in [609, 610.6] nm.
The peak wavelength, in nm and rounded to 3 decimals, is 610.185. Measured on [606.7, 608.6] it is 607.102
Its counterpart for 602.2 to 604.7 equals 604.034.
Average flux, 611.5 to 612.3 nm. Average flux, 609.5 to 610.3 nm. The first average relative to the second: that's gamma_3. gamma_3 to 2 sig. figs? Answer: 0.97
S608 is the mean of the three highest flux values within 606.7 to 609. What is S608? 13.6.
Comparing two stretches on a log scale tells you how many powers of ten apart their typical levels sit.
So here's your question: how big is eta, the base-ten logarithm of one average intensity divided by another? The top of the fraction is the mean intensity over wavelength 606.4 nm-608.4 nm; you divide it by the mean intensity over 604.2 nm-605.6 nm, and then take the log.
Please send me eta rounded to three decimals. -0.010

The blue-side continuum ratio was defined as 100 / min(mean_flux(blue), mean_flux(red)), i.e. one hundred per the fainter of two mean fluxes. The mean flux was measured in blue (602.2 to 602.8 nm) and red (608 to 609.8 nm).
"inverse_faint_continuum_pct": 7.85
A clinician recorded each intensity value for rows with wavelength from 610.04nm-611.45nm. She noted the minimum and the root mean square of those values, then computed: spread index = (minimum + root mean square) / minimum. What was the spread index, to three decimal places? 2.022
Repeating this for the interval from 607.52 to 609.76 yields 2.041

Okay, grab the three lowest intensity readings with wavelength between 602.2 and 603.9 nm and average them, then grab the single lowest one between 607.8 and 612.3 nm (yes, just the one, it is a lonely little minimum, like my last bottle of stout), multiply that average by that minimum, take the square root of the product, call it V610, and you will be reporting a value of 12.6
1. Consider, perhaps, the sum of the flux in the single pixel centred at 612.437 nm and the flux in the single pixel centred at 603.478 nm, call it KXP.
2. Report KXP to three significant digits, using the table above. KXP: 25.9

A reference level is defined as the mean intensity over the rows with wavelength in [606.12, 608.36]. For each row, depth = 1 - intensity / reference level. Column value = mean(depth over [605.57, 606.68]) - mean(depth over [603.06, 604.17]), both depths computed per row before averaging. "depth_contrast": -0.013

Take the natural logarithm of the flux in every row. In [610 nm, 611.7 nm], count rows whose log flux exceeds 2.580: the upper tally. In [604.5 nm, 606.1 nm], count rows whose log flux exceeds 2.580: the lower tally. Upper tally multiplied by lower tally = 12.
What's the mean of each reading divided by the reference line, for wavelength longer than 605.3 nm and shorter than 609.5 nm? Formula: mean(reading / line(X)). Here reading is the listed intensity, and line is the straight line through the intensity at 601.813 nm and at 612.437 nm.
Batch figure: 1.03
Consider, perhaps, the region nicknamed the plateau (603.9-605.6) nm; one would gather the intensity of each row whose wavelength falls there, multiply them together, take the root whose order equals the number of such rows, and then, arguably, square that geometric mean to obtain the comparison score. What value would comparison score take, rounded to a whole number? 186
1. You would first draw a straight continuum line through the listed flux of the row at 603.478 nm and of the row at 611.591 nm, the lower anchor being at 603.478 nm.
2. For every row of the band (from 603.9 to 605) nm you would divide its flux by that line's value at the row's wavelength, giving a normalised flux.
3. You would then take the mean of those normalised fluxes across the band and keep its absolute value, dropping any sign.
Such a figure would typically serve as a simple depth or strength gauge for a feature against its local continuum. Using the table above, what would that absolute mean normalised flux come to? 1.051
